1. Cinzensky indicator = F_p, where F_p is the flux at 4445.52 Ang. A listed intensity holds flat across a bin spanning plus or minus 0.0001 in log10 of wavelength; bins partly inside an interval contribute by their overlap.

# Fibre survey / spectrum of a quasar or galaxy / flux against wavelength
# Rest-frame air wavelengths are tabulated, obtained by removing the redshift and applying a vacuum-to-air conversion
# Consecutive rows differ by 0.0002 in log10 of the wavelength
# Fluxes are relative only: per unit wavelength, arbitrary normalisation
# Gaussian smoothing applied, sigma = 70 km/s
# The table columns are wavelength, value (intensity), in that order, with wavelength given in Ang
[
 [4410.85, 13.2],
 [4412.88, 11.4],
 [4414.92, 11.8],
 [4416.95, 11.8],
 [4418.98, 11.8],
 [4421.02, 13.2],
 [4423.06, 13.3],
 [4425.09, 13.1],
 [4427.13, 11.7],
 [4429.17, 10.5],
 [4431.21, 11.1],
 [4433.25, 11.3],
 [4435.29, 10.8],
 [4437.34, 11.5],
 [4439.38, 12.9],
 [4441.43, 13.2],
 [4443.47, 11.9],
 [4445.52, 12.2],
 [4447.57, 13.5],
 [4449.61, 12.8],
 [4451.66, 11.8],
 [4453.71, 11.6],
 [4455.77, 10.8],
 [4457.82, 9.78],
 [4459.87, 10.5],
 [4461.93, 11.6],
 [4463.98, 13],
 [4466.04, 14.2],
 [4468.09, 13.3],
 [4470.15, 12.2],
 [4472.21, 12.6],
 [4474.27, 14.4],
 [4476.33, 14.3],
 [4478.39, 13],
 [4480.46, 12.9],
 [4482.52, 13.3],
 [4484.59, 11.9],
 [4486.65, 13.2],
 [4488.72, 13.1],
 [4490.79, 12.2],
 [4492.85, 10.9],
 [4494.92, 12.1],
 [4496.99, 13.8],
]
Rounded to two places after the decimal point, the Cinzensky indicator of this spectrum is 12.20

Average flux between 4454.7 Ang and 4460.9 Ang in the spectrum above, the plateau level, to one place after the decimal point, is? 10.4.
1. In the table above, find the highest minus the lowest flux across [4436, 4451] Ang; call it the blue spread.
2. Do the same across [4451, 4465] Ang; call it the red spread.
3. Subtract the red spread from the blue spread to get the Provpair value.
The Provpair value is -1.2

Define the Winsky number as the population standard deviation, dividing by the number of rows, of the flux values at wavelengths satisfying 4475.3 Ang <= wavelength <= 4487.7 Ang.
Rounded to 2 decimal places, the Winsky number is 0.70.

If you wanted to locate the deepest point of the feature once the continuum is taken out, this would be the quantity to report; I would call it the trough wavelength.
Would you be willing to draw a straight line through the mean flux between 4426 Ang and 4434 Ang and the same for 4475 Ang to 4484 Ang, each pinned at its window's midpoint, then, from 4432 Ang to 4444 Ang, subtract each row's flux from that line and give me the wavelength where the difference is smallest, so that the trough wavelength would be 4441.43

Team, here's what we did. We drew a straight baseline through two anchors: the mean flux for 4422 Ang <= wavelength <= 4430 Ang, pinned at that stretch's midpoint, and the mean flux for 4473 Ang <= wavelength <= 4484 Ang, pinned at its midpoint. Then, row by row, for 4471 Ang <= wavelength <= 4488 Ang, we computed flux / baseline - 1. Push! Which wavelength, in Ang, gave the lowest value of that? 4484.59 Ang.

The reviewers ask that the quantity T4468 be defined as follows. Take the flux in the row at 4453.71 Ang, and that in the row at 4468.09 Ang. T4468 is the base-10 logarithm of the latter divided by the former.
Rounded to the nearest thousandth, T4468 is 0.059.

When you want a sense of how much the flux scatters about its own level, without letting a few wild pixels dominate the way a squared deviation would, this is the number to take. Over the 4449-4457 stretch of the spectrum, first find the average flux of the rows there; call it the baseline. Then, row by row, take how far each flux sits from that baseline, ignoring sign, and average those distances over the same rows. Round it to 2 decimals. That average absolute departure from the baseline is 0.55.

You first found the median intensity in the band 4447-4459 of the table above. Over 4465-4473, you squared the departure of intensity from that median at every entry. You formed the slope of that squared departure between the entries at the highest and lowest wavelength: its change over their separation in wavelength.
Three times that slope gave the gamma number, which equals -2.6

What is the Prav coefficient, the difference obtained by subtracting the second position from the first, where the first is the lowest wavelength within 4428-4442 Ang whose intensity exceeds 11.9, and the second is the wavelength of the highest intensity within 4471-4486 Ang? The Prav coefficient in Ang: -34.9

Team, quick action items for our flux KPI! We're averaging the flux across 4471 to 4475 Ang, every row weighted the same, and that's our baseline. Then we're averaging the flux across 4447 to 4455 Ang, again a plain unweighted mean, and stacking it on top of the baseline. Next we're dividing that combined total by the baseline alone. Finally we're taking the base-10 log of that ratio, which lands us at 0.283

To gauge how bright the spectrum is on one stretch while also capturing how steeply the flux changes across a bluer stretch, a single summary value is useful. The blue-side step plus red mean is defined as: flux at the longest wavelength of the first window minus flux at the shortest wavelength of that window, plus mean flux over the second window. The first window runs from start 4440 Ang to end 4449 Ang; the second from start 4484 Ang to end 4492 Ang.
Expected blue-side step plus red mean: 12.9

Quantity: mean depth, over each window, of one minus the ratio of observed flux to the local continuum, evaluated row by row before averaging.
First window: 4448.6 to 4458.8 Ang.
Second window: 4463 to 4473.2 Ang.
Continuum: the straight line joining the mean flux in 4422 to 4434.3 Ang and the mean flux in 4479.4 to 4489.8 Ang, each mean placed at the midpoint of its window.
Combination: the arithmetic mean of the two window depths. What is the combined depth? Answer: 0.02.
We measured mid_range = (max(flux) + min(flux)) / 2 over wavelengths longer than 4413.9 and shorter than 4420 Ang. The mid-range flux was 11.8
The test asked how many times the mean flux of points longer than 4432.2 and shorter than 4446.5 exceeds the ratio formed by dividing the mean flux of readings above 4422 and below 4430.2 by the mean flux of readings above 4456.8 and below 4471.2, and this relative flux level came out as 11.9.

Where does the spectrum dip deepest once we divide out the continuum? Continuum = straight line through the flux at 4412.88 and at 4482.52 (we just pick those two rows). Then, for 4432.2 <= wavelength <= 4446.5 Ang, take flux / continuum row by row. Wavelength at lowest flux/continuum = 4435.29 Ang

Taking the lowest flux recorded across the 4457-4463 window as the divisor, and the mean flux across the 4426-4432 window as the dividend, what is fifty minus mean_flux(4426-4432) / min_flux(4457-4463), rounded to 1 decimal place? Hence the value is 48.9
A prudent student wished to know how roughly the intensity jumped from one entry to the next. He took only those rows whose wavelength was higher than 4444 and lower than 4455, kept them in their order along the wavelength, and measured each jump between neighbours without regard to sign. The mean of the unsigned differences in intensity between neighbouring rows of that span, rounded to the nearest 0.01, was 0.80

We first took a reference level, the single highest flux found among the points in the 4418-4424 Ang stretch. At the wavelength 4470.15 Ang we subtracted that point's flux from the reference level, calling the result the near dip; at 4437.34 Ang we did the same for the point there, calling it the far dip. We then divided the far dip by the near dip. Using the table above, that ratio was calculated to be 1.6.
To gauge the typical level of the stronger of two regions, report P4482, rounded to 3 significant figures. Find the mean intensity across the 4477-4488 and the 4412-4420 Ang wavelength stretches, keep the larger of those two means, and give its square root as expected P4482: 3.59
